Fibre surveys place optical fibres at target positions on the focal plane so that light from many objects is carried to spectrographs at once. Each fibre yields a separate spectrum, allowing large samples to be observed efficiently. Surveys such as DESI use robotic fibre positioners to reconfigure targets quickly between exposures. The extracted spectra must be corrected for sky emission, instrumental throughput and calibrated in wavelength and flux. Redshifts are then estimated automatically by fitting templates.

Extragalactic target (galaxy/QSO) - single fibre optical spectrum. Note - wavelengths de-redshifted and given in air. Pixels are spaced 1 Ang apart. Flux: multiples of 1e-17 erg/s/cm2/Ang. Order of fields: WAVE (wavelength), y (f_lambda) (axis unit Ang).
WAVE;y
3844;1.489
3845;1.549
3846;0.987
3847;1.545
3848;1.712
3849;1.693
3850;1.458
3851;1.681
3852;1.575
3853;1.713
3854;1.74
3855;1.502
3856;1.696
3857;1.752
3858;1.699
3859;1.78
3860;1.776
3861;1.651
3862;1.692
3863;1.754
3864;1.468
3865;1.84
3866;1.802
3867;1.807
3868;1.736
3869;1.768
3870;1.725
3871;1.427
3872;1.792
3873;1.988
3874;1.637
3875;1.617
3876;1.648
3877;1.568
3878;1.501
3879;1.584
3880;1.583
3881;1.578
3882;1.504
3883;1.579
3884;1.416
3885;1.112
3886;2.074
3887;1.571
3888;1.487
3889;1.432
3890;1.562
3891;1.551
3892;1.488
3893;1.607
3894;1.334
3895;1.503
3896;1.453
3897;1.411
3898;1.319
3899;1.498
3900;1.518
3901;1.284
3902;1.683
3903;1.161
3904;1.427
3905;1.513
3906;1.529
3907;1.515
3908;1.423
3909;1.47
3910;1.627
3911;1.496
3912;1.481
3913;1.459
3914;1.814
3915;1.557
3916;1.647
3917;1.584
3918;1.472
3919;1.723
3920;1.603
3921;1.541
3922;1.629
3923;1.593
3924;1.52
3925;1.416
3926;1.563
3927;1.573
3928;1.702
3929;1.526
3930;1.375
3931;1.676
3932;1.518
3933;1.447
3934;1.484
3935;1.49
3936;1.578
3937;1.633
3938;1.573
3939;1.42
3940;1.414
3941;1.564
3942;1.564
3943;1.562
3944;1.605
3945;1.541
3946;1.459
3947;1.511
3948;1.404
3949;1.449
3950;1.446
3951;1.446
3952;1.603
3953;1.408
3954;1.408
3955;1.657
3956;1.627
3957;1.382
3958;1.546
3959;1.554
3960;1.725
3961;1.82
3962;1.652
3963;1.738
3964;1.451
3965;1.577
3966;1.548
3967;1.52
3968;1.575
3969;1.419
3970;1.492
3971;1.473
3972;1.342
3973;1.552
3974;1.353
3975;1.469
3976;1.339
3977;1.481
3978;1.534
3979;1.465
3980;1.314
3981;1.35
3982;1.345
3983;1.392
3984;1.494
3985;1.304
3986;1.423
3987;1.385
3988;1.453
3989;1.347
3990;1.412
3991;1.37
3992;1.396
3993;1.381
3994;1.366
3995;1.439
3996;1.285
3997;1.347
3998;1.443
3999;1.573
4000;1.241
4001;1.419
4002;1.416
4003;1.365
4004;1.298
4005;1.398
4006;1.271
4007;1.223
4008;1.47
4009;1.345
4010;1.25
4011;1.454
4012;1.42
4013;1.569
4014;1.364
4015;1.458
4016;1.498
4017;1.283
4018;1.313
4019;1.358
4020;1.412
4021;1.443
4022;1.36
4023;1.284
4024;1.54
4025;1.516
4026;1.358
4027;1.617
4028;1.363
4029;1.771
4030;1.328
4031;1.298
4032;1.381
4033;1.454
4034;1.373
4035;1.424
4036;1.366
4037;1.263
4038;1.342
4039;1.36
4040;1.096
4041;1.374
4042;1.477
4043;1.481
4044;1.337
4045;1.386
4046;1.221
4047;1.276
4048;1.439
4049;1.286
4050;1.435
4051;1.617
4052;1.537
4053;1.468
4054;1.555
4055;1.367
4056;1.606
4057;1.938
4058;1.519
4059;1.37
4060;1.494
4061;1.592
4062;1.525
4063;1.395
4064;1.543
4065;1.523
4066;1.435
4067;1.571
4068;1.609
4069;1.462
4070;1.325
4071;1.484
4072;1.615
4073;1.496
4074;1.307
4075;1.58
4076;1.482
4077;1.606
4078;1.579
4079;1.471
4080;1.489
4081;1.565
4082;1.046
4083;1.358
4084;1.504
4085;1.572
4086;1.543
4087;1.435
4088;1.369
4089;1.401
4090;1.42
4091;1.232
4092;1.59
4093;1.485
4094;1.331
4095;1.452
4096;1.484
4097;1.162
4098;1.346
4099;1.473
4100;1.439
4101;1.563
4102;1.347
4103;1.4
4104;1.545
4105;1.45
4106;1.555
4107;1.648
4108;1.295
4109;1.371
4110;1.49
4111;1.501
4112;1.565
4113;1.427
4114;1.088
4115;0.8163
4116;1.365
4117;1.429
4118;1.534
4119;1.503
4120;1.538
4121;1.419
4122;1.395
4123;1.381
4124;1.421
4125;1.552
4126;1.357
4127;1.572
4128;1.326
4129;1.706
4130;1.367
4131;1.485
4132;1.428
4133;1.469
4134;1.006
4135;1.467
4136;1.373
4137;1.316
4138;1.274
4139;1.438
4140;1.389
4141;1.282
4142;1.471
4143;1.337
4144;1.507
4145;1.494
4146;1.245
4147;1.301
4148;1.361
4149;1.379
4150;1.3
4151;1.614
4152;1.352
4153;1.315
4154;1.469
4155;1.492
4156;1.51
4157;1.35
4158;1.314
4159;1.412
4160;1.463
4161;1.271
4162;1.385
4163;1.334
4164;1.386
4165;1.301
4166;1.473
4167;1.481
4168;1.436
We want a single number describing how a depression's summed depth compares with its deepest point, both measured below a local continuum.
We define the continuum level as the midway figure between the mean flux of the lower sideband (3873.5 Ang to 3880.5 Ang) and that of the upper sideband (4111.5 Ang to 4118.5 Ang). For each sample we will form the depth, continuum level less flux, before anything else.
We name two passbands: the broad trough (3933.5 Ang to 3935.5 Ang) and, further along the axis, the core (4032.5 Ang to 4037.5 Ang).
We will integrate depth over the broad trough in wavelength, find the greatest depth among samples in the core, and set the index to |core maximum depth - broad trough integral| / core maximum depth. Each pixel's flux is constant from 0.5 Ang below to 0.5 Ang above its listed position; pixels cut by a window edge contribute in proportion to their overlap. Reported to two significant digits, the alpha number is 1.3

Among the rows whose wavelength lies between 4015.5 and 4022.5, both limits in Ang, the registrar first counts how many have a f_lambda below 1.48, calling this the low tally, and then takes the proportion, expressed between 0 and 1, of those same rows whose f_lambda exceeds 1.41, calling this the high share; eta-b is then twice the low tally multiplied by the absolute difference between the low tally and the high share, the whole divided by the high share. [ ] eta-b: 156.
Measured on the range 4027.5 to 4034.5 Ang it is 240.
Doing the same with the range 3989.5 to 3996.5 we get 329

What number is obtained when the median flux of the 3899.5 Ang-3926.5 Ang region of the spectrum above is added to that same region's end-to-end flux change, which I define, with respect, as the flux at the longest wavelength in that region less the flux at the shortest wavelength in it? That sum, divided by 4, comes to 0.391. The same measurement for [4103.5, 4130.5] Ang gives 0.313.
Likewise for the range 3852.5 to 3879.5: 0.396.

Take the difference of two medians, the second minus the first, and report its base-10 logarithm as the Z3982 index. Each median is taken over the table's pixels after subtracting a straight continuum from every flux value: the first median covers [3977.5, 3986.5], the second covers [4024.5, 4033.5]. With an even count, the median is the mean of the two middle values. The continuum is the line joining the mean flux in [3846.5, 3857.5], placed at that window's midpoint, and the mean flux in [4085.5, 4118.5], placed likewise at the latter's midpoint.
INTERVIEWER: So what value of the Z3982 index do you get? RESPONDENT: -1.5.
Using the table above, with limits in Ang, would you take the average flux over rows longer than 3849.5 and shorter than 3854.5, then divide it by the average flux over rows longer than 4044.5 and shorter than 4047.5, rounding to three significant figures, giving 1.26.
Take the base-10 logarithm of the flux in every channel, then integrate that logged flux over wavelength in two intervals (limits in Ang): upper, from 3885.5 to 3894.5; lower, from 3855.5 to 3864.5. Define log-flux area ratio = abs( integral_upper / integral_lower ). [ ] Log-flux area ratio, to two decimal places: 0.84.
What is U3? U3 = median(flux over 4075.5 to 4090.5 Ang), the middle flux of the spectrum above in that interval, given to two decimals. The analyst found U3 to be 1.48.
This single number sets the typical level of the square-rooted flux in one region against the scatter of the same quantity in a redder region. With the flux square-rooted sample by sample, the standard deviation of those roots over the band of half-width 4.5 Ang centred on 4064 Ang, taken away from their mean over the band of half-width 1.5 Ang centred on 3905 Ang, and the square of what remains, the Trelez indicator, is 1.42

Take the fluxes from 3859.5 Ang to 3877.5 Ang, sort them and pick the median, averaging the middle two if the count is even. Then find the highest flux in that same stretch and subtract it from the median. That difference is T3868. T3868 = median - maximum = -0.26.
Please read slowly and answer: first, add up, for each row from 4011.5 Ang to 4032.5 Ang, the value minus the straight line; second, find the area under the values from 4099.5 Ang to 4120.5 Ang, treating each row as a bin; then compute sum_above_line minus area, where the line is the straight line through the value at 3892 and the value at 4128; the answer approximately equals -29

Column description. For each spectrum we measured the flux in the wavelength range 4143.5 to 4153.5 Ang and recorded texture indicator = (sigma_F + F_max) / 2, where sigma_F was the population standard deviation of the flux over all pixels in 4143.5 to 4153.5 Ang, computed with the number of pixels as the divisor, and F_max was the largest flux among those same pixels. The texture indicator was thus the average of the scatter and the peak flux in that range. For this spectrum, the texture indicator 0.862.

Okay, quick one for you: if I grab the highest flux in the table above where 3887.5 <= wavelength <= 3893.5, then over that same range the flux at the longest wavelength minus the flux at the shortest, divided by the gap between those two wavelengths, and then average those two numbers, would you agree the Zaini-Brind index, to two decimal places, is 0.82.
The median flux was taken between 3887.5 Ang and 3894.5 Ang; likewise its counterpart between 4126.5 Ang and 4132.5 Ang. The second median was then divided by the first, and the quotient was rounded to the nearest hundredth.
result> 0.98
